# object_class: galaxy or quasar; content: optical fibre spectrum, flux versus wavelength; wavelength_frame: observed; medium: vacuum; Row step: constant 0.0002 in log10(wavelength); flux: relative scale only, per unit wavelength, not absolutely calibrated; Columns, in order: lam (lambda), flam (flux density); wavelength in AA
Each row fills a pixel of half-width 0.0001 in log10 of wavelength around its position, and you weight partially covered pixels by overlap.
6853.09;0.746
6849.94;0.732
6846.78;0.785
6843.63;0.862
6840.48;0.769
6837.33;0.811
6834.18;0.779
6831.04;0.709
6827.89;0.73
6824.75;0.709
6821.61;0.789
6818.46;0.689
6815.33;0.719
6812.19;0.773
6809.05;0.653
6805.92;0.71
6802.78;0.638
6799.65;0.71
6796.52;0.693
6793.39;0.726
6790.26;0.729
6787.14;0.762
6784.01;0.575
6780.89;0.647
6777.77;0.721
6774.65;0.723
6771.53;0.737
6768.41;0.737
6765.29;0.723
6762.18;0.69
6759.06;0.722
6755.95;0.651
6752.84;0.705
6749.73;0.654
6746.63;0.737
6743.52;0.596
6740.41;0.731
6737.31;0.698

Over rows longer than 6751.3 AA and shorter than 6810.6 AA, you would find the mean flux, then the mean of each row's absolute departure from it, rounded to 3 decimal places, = 0.035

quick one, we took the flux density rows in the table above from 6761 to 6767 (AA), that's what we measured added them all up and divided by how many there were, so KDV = 0.71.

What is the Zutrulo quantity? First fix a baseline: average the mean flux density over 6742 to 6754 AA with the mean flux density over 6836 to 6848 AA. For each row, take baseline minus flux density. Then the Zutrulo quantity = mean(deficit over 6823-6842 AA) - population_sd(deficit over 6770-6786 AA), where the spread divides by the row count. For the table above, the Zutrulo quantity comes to -0.073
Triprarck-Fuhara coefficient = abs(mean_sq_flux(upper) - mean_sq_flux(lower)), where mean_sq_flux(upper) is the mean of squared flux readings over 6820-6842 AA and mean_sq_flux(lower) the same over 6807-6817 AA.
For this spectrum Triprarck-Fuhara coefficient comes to 0.060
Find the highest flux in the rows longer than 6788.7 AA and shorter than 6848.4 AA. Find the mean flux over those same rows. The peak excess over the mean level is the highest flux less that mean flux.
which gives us 0.126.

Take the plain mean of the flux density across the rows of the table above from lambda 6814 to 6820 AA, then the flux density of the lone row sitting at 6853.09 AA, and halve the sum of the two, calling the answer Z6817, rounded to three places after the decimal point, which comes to 0.725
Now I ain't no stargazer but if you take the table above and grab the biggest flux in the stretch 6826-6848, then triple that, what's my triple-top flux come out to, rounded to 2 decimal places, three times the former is 2.59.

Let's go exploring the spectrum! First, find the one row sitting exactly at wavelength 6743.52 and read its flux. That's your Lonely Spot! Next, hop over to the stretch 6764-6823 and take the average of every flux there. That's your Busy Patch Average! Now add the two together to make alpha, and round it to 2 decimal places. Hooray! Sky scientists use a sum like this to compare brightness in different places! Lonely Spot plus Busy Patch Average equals 1.30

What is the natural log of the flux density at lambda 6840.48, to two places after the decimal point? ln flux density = -0.26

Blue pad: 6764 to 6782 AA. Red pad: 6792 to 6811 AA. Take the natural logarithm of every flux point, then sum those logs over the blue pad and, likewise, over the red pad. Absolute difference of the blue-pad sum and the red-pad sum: 0.23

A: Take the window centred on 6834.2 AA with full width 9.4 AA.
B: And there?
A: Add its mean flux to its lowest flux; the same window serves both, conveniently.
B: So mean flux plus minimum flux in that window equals 1.48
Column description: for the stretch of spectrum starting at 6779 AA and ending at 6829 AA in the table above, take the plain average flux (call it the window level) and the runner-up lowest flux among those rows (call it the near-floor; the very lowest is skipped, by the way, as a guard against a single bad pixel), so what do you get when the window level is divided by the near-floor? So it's 1.10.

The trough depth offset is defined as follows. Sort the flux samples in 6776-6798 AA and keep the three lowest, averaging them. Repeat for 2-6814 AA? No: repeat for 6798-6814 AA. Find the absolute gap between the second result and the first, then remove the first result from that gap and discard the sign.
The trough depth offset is 0.610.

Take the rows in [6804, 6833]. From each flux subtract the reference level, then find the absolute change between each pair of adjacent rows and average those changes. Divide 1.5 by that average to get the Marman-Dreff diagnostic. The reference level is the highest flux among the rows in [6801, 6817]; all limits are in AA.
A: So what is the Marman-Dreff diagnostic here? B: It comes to 24.8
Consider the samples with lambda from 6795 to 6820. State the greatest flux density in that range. 0.773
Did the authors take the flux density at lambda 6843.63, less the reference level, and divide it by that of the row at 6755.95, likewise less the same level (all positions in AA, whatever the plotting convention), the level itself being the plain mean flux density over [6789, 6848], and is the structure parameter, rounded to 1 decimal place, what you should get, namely -1.5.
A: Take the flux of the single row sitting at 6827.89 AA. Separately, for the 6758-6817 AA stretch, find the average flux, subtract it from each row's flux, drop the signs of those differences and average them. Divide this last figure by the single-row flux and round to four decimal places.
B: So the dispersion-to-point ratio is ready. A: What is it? 0.0478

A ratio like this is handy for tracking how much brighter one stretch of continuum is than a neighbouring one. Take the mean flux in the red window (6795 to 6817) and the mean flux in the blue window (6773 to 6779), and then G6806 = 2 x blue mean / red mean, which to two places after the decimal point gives 2.06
